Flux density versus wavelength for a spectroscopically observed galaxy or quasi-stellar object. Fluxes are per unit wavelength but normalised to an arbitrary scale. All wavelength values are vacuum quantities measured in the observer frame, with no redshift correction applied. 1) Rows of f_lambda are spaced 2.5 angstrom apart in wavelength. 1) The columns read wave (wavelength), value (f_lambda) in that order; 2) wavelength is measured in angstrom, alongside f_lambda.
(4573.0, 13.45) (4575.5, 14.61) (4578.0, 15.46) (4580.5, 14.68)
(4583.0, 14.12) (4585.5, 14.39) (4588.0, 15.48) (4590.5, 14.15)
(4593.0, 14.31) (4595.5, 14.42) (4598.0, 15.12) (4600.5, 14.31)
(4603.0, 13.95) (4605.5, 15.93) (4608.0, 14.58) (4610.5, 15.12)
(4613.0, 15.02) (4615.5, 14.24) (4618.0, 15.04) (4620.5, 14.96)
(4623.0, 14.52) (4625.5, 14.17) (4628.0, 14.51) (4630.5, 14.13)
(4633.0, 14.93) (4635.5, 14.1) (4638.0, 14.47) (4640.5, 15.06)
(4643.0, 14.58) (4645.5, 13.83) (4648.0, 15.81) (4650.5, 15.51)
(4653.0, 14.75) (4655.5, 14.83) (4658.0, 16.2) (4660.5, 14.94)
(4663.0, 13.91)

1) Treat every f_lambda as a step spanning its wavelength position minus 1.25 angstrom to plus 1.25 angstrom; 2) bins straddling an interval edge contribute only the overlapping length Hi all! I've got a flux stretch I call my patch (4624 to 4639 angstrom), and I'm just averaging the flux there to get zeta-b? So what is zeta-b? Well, 14.4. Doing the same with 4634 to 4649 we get 14.6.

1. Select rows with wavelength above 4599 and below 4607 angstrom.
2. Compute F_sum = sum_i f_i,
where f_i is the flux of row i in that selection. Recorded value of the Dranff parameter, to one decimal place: 44.2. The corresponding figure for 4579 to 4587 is 43.2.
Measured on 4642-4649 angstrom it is 44.2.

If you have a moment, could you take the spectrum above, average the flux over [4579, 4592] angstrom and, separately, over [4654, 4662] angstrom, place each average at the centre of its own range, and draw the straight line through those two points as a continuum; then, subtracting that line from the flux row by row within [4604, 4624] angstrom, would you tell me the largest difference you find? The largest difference 1.2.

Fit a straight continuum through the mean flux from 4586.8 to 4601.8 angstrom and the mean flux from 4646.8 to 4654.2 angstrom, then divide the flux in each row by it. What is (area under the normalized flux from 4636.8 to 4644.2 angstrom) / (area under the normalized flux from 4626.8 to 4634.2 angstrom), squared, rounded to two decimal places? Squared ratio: 1.01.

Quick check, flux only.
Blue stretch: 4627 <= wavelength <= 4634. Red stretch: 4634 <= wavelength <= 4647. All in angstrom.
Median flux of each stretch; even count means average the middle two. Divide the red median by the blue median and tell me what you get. 1.00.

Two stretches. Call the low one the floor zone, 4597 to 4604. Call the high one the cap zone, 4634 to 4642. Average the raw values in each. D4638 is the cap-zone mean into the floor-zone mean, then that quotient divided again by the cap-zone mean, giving 0.068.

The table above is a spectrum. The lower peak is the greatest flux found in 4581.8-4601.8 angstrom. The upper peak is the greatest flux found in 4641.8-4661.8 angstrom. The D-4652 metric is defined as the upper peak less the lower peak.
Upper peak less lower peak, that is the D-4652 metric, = 0.7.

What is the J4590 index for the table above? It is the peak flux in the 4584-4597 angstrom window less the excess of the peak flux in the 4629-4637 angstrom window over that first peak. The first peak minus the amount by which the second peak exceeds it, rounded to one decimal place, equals 16.0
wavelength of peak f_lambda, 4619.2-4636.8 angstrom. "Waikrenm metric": 4620.5 angstrom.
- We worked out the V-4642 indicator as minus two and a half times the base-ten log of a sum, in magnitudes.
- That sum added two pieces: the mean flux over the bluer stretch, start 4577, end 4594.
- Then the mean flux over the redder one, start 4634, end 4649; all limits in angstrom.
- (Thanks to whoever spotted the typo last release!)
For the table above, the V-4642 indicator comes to -3.67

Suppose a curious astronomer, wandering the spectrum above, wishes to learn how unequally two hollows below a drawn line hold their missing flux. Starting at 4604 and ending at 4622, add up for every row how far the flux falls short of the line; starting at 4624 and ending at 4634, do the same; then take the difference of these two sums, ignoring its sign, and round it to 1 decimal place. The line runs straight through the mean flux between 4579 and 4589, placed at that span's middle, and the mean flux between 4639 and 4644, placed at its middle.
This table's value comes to 3.1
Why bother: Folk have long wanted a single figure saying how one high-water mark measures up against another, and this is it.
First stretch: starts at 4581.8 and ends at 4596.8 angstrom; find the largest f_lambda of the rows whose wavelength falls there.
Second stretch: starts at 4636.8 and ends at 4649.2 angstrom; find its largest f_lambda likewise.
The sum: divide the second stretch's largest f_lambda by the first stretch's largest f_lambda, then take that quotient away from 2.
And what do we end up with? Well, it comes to 0.98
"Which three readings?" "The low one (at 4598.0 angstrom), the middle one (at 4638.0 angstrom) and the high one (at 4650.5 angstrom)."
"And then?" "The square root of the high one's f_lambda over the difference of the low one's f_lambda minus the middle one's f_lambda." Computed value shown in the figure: 4.9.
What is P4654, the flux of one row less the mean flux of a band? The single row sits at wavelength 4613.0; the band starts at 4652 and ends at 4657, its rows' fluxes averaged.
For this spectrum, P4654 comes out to 0.2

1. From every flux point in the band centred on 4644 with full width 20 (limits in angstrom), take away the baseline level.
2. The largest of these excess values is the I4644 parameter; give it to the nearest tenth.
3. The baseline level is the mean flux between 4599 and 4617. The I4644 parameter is 1.1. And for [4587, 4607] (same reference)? 1.2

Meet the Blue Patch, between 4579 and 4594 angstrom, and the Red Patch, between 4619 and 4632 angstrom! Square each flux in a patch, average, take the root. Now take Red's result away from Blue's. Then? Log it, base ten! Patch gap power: -1.2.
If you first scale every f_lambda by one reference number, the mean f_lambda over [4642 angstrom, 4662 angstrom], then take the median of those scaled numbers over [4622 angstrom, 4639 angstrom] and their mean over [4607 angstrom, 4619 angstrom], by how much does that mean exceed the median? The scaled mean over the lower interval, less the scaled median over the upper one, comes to 0.022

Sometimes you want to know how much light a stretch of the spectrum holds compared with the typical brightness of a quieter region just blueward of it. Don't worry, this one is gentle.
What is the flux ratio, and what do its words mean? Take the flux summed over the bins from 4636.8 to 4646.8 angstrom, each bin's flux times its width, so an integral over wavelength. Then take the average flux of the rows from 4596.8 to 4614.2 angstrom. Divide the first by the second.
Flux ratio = 10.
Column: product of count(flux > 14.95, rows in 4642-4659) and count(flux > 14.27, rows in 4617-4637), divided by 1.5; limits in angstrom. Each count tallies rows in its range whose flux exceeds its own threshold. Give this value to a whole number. 10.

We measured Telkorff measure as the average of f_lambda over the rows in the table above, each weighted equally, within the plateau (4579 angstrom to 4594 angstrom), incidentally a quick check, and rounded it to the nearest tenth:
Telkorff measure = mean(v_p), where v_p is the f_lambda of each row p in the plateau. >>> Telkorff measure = 14.5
